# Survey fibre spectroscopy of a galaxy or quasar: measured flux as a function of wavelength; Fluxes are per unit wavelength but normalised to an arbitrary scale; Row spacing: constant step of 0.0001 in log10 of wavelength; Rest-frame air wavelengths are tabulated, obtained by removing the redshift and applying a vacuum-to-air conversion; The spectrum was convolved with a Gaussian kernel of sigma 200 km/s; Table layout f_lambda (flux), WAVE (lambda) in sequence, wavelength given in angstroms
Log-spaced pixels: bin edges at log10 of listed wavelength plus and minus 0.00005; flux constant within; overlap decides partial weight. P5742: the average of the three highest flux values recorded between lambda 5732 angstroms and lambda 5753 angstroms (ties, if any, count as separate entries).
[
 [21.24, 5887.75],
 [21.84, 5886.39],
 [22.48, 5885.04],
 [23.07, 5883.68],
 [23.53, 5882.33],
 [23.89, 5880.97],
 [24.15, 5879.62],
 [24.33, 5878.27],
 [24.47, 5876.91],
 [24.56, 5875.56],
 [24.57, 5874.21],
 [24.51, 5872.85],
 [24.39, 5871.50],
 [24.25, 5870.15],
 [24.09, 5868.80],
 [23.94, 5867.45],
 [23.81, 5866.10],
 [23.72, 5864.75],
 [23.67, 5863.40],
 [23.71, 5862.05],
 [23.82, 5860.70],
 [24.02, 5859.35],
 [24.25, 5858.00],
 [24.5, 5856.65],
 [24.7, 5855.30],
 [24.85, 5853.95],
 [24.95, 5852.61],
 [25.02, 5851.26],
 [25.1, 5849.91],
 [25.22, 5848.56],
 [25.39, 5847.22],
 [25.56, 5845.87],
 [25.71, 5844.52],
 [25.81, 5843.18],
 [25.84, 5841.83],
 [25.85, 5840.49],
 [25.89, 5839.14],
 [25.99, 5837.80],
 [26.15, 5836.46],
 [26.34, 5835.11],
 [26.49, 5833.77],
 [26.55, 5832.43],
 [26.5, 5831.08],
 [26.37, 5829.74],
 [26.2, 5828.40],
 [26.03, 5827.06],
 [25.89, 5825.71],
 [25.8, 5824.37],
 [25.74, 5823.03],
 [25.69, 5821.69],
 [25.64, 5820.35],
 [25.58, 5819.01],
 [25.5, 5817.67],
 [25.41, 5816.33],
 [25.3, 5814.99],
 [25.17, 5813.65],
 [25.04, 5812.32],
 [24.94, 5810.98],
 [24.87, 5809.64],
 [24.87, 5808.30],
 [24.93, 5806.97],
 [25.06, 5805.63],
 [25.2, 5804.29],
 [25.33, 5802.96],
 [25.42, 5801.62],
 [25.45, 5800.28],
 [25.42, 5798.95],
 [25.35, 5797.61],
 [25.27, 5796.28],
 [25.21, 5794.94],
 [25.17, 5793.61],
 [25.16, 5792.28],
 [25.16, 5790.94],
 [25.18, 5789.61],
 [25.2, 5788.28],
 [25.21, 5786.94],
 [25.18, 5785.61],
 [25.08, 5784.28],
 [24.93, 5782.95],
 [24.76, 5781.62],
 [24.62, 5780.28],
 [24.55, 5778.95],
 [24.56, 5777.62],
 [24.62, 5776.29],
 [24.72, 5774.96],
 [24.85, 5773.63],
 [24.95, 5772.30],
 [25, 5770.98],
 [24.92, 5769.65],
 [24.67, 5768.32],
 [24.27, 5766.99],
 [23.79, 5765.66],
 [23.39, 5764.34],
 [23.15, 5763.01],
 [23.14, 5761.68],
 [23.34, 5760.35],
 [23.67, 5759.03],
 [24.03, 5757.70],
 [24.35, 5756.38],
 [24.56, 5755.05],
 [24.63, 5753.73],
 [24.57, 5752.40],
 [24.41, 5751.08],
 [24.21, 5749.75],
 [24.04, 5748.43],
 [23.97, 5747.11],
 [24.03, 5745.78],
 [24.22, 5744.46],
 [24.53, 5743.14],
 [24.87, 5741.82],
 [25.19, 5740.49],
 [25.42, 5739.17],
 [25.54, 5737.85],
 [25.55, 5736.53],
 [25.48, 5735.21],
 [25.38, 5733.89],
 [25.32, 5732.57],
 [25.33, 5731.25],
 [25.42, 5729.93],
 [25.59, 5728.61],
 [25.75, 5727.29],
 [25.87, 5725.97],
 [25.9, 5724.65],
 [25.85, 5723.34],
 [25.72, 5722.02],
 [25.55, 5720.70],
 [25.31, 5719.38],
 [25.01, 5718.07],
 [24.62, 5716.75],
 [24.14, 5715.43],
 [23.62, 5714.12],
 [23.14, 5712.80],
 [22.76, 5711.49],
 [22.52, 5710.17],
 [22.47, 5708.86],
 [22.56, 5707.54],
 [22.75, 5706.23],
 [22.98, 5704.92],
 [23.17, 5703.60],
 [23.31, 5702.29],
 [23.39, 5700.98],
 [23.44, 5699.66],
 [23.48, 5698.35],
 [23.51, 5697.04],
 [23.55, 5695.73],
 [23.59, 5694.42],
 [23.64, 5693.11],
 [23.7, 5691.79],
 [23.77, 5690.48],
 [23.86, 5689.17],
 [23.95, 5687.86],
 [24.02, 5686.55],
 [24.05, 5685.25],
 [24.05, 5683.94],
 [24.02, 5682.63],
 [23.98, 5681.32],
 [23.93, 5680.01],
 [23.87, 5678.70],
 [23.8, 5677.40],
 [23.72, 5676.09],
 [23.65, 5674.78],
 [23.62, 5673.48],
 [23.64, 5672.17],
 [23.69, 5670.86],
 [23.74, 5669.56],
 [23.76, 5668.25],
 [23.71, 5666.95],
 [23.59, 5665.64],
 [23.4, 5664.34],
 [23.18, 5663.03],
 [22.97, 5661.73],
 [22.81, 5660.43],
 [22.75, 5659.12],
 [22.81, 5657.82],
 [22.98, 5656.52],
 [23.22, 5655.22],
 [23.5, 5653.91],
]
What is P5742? 25.5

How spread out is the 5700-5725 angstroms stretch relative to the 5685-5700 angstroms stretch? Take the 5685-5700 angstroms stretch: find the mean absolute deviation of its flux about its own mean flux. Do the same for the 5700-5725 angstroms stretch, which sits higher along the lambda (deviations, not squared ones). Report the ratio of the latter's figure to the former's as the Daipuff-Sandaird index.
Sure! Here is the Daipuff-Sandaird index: 6.2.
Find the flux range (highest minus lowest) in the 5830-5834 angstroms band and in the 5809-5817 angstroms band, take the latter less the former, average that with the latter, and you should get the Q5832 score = 0.51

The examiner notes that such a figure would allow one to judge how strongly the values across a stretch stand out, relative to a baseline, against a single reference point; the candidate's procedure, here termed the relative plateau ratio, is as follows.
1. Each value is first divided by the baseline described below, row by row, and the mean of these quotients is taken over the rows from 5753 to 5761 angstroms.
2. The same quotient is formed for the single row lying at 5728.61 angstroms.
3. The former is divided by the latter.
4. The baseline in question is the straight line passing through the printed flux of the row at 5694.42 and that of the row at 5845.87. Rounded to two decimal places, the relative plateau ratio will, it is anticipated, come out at 0.93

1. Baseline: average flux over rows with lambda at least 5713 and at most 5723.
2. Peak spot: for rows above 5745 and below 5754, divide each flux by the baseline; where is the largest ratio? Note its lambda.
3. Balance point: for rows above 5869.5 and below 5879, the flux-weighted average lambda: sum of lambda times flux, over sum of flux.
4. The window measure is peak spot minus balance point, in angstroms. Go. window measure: -120.5 angstroms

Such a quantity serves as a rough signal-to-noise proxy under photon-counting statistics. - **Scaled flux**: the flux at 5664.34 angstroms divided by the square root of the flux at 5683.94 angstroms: 4.77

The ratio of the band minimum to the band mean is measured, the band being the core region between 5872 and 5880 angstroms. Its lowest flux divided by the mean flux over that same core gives 0.988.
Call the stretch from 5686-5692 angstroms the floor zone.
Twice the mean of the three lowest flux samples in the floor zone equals 47.6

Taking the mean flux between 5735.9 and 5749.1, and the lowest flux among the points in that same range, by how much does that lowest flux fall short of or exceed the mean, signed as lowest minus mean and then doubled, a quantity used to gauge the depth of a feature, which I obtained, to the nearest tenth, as -1.5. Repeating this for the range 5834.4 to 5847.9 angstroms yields -0.9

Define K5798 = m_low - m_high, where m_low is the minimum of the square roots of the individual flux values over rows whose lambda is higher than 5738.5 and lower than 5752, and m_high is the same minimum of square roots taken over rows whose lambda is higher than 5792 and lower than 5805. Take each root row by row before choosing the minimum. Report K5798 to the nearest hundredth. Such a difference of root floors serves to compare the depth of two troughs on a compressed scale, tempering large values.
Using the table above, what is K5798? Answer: -0.12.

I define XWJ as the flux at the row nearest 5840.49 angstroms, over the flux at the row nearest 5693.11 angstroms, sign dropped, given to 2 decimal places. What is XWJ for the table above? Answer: 1.09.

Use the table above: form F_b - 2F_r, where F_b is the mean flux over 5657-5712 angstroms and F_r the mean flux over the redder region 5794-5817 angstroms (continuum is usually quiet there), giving -26.9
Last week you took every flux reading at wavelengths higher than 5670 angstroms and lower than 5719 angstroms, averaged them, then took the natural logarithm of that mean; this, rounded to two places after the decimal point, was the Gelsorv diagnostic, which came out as 3.16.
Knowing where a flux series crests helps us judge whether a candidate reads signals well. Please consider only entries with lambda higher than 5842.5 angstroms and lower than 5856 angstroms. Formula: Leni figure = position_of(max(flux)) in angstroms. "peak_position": 5843.18 angstroms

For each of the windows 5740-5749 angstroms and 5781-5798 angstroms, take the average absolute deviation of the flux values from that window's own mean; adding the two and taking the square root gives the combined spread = 0.70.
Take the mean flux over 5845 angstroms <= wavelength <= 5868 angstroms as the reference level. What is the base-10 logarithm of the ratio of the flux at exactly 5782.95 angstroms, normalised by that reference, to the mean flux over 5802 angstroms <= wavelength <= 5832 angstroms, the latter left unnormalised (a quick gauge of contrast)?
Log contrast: -1.40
